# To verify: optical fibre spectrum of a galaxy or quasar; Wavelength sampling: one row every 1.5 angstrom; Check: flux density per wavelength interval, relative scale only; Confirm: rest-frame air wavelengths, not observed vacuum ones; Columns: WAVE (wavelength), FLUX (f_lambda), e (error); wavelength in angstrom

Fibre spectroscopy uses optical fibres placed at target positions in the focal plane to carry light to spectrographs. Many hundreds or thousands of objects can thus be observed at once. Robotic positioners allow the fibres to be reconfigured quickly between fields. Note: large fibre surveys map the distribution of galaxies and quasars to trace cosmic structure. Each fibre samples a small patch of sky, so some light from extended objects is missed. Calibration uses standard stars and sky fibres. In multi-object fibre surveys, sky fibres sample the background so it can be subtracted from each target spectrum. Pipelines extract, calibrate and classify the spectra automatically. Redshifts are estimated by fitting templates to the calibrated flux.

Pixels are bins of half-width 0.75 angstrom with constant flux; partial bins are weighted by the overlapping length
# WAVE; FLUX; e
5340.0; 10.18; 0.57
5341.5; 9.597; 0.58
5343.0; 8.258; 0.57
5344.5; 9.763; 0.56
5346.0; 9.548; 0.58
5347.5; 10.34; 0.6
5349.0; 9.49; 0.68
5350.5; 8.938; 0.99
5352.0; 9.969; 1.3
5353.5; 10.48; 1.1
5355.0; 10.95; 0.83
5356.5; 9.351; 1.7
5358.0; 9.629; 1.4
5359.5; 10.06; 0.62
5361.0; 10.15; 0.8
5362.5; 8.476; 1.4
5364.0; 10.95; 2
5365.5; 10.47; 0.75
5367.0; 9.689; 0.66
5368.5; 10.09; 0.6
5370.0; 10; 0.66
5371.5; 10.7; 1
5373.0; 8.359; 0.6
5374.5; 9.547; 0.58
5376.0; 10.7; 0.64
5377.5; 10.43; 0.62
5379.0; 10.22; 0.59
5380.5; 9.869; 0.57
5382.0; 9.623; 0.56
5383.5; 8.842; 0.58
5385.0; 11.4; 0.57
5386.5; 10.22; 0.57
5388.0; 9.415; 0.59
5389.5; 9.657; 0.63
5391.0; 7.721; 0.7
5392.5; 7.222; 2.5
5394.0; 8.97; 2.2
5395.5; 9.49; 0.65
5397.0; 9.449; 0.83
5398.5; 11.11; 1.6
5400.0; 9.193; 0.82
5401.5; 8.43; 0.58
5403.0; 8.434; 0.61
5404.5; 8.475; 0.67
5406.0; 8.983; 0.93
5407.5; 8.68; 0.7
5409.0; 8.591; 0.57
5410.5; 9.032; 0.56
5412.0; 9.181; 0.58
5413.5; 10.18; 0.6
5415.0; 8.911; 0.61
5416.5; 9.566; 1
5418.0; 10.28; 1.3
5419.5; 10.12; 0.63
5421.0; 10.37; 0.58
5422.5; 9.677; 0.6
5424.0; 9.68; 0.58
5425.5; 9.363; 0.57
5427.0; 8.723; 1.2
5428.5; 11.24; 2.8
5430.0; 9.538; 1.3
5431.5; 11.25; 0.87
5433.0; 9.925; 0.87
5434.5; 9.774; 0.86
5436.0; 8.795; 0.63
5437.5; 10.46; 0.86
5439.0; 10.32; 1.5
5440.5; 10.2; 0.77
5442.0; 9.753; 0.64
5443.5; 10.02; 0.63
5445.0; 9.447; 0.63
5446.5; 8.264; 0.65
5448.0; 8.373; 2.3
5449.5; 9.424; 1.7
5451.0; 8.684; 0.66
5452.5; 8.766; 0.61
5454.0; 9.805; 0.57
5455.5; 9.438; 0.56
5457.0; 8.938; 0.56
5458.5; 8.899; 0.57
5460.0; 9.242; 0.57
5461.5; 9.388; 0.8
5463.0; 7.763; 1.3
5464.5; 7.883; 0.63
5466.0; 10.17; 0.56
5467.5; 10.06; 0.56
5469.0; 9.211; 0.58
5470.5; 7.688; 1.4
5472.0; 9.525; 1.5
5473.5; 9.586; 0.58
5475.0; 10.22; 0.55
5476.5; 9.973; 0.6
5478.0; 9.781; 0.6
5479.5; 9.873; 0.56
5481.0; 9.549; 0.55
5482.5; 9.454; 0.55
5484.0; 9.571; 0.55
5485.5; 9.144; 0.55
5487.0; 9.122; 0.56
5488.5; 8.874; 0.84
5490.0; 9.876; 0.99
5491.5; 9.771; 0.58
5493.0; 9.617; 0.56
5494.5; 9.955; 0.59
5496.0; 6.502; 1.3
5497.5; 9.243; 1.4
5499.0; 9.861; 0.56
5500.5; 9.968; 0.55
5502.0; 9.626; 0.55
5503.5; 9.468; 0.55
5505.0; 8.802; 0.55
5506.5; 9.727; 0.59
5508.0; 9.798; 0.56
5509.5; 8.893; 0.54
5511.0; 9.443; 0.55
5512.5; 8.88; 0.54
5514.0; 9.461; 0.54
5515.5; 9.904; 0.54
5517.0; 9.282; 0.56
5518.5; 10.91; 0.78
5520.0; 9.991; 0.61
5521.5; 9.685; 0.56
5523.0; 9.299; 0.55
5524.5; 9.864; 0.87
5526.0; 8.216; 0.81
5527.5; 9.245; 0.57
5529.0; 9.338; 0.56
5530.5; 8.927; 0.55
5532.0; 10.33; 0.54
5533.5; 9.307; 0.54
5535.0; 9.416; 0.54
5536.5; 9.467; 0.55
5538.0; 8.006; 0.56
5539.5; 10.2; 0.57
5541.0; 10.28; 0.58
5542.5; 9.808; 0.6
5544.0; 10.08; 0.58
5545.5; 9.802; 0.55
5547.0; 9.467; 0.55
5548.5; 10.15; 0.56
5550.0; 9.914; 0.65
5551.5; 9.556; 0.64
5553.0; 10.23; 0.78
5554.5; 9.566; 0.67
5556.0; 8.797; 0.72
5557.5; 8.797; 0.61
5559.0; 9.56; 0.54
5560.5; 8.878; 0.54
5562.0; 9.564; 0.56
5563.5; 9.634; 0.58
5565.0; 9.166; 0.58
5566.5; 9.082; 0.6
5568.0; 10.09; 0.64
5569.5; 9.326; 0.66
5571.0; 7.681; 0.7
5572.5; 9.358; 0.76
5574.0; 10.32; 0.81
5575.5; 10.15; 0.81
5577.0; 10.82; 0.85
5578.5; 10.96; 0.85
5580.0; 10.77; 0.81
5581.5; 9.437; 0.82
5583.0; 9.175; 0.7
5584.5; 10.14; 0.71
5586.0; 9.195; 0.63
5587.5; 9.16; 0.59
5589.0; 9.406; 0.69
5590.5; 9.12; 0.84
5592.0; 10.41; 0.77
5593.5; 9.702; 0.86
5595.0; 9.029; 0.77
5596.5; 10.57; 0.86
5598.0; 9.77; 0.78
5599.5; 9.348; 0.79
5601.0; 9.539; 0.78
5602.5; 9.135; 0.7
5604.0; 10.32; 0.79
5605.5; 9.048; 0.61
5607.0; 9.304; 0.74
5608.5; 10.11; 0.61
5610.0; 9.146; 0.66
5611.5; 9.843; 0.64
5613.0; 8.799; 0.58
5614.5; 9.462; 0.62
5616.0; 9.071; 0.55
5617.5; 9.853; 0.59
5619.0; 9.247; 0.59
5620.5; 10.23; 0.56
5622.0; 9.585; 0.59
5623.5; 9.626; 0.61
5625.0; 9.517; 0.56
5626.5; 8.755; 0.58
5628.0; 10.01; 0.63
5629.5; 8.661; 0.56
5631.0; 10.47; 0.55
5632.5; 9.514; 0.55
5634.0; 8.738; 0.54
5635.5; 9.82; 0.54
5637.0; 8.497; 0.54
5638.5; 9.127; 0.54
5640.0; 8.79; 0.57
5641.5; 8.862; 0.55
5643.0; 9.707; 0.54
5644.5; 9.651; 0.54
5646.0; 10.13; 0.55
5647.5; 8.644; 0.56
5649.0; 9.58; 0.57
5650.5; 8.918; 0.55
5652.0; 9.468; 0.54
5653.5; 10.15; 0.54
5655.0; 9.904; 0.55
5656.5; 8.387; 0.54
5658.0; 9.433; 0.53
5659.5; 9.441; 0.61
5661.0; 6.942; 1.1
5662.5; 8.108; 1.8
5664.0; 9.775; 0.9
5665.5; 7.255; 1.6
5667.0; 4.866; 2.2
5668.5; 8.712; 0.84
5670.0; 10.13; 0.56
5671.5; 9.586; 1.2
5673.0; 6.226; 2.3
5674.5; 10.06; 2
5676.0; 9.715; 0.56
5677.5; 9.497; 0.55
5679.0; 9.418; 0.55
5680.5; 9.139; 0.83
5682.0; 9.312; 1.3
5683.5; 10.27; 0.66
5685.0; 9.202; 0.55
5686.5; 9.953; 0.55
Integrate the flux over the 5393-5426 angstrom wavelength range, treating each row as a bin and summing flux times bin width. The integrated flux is 309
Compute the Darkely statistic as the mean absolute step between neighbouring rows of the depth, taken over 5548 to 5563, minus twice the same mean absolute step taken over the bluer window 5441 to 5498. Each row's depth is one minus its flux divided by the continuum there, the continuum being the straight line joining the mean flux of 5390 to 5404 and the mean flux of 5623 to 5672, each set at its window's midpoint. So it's -0.09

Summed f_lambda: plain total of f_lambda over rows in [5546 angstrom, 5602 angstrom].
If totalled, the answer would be 356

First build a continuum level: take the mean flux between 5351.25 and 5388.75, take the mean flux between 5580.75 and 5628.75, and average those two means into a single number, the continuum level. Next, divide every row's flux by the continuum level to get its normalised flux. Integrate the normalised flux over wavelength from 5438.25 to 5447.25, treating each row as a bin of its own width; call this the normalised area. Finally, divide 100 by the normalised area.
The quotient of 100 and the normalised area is 11.2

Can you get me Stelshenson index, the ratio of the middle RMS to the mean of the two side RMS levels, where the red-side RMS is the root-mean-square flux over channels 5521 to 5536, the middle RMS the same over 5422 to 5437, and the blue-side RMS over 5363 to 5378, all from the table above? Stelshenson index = 1.01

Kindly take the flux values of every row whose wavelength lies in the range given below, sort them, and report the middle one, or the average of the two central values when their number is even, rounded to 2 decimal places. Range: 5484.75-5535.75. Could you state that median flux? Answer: 9.45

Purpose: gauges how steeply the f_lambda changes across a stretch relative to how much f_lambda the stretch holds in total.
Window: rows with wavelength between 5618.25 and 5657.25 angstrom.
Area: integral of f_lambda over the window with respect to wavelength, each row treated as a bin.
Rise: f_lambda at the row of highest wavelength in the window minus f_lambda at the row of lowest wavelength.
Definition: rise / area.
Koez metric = -0.0023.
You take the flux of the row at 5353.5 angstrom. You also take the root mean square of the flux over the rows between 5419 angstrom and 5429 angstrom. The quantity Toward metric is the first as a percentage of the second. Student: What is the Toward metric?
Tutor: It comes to 106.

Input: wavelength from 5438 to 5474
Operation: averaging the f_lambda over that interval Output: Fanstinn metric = 9.2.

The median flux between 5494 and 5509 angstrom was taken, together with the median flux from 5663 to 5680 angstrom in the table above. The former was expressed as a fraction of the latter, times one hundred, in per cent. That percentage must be 102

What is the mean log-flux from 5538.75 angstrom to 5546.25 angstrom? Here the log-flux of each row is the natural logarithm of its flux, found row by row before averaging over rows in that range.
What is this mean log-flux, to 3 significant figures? 2.31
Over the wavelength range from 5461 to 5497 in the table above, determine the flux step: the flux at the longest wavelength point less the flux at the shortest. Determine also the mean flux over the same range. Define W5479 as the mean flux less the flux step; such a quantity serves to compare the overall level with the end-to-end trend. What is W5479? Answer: 12.2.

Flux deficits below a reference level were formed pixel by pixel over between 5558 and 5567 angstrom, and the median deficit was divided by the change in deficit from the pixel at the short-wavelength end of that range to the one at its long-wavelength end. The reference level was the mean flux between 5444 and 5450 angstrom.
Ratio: -1.0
